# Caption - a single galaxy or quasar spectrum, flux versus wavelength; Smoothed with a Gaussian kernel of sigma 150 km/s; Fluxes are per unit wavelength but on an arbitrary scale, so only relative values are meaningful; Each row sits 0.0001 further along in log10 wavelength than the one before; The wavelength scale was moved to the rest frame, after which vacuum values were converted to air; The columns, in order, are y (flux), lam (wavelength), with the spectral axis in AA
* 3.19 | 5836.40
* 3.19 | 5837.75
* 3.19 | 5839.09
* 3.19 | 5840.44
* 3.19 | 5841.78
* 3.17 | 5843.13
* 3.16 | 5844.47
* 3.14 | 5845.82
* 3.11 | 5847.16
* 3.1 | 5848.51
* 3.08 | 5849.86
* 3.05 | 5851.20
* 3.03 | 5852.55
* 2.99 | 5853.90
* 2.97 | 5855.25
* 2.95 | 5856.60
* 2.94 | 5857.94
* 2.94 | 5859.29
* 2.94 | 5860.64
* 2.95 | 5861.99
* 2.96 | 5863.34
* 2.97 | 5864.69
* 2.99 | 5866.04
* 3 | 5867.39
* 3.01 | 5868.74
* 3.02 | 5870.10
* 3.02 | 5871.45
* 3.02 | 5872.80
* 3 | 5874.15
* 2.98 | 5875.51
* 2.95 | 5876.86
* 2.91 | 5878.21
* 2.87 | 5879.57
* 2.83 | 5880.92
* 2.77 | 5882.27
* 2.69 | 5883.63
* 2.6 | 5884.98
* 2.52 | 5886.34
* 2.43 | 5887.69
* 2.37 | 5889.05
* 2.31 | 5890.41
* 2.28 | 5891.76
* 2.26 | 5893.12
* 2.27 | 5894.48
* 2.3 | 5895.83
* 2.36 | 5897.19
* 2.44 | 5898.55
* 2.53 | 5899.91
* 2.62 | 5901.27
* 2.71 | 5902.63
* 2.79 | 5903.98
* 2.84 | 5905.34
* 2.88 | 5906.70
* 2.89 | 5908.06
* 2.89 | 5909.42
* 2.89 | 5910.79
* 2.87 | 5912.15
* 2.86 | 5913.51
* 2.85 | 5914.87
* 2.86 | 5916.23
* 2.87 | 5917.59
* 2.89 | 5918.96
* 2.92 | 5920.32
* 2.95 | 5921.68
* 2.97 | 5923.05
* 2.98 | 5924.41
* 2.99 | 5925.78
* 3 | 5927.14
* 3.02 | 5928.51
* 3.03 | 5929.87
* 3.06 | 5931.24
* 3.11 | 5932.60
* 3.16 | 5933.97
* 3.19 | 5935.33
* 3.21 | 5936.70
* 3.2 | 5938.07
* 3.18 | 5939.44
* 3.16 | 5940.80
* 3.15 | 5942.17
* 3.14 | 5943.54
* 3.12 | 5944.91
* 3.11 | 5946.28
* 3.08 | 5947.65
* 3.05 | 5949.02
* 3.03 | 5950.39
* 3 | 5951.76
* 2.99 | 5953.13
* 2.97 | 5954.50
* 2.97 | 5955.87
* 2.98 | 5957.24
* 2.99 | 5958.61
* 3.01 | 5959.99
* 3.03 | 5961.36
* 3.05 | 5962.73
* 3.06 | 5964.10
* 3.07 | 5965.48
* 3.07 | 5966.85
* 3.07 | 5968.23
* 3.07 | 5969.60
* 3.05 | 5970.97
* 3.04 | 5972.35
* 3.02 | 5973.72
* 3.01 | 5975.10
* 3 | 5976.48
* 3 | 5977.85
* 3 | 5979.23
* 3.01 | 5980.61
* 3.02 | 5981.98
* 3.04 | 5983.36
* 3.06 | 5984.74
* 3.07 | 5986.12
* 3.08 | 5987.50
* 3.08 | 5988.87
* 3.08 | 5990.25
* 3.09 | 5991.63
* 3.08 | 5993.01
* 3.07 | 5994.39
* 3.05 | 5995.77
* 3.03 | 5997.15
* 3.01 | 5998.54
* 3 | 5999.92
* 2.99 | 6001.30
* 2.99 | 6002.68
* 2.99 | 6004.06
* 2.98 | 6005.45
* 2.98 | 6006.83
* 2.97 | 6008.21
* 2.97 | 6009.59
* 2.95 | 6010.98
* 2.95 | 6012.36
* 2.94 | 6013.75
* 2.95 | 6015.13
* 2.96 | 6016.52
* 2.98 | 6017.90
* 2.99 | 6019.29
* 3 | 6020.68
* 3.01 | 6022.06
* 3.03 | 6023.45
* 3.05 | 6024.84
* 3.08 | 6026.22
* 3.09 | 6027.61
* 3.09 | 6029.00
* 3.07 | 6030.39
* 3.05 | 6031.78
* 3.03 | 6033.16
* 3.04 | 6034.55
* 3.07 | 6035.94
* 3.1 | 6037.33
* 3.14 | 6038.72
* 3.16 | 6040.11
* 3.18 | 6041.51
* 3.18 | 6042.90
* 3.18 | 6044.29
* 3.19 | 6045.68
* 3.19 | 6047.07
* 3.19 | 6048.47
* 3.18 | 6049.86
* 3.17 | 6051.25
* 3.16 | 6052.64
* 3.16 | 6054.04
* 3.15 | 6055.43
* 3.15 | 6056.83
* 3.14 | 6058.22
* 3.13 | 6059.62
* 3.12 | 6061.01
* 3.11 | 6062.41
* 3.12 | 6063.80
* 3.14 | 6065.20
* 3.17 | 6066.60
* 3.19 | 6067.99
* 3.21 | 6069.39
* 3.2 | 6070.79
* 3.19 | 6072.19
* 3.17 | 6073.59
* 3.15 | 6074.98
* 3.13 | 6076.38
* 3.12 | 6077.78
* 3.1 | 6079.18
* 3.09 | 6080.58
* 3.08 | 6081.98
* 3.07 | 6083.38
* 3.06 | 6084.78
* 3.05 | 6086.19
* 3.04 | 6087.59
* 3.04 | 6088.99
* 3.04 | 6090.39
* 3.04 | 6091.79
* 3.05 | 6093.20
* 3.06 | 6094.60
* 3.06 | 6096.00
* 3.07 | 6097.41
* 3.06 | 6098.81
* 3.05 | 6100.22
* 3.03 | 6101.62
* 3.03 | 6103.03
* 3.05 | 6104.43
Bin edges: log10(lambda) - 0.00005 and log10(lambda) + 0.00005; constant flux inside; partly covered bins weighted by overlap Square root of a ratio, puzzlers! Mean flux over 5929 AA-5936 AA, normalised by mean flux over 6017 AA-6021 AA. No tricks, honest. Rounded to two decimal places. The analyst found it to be 1.02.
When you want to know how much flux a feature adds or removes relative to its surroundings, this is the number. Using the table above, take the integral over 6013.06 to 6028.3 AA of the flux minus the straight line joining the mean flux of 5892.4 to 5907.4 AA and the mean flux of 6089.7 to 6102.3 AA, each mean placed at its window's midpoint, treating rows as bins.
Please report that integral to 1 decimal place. 2.3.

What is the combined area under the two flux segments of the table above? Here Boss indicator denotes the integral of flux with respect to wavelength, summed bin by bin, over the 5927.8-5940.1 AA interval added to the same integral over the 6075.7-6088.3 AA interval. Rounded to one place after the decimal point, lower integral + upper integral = 77.3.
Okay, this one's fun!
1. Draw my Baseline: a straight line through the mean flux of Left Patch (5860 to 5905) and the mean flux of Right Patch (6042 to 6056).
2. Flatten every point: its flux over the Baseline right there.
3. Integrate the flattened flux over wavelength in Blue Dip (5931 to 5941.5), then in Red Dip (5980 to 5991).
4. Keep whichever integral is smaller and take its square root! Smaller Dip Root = 3.35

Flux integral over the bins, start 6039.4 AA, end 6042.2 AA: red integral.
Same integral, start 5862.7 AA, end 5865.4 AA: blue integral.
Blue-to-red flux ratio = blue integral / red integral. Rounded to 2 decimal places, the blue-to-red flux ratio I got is 0.91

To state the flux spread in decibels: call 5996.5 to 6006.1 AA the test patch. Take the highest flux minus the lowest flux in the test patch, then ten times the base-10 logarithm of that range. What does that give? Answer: -13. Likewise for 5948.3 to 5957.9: -11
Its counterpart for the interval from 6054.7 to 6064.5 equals -14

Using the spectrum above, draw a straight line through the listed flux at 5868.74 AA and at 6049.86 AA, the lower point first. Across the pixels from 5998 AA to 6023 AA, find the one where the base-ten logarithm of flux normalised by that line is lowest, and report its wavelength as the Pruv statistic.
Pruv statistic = 6013.75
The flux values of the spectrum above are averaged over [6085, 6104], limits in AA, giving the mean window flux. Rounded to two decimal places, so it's 3.05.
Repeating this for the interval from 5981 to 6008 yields 3.04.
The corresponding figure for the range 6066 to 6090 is 3.12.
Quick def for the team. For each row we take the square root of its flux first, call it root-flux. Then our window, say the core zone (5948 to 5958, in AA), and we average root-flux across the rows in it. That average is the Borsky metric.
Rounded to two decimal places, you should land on 1.73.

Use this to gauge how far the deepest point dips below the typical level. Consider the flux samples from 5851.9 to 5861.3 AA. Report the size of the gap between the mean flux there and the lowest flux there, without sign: 0.026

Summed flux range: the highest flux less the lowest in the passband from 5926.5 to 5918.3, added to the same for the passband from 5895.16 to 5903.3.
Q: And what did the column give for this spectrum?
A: 0.51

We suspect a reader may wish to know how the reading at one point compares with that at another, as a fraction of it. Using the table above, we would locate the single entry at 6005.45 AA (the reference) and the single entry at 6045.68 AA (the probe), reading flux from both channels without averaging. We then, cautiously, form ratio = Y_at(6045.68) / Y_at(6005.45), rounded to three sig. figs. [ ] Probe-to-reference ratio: 1.07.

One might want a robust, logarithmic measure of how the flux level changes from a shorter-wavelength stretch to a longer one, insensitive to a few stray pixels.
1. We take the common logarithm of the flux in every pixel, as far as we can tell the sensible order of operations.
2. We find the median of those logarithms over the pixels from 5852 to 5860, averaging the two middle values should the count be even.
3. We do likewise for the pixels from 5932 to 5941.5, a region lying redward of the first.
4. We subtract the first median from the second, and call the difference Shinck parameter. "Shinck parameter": 0.031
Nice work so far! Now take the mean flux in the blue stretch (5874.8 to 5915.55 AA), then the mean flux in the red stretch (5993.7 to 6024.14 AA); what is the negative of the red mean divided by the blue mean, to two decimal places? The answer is -1.12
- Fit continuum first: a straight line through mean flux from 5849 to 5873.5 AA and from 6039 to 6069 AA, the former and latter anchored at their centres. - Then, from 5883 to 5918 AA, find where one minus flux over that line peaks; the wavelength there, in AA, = 5893.12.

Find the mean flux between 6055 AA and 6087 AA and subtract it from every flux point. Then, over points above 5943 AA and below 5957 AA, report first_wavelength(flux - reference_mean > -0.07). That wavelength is 5943.54 AA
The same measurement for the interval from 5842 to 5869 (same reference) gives 5843.13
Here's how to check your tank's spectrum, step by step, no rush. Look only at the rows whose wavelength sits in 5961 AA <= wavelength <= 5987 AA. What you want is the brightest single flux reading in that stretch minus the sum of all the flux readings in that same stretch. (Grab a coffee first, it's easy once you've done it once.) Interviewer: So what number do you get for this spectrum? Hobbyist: -55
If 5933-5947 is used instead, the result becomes -28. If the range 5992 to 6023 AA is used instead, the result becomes -63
